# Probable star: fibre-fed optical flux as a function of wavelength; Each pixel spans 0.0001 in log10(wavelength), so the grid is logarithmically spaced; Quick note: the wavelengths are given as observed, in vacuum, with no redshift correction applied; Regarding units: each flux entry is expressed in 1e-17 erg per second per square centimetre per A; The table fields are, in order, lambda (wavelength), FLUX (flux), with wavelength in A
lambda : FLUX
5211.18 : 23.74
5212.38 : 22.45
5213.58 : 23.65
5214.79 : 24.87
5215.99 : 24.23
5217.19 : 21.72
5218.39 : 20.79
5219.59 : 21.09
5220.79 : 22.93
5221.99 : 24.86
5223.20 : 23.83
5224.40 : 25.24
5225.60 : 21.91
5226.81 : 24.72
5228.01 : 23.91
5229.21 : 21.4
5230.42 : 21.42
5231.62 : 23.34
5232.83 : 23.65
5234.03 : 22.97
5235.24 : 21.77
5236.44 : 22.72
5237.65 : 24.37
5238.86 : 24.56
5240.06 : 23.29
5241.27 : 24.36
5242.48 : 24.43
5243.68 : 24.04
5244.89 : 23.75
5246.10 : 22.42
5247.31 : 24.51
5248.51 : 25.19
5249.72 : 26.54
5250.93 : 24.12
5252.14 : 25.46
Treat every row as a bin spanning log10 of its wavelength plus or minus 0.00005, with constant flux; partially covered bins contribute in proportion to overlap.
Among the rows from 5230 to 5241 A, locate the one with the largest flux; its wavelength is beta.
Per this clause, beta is 5238.86 A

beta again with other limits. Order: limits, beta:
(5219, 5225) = 5224.40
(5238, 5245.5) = 5238.86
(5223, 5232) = 5224.40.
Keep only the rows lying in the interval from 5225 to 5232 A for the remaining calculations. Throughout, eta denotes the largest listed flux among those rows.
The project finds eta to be 24.72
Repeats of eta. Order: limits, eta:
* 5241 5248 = 24.51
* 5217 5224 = 24.86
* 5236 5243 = 24.56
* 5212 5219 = 24.87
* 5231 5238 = 24.37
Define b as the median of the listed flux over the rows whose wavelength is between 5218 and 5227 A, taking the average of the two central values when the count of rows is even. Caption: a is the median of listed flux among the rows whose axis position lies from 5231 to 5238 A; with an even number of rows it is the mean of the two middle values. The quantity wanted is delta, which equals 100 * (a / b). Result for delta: 99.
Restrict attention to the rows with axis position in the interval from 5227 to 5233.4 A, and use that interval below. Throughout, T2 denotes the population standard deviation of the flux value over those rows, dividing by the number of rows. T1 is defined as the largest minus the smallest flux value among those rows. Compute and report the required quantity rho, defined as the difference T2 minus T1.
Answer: -1.4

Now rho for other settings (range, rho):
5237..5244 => -0.8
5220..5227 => -2.2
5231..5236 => -1.2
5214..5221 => -2.5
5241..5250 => -3.0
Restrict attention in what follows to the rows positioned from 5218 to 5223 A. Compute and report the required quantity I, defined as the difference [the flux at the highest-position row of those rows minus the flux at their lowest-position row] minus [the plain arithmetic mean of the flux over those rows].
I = -18.3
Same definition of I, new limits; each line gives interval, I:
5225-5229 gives -21.5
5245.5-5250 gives -20.5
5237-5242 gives -24.2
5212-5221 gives -22.2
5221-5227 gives -24.3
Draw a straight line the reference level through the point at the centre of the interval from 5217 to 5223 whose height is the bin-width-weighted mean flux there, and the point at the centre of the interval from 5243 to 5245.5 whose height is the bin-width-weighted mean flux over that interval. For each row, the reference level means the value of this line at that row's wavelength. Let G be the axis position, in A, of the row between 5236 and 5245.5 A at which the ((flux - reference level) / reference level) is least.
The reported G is 5236.44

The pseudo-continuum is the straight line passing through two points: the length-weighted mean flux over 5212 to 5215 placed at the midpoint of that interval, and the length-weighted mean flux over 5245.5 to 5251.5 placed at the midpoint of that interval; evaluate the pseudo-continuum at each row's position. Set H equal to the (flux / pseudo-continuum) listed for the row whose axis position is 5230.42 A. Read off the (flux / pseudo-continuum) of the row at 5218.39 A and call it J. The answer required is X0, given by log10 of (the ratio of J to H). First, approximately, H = 0.89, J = 0.88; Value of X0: -0.006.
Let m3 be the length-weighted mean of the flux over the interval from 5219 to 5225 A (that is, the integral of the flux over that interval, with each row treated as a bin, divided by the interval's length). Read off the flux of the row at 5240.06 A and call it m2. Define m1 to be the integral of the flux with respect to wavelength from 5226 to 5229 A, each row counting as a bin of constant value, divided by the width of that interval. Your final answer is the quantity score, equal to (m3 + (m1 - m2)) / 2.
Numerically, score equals 12.0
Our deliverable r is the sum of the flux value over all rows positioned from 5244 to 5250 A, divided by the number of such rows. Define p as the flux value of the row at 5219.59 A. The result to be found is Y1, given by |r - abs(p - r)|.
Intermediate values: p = 21.09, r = 24.5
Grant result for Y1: 21.1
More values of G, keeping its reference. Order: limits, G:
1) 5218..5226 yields 5218.39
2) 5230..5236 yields 5230.42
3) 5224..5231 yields 5230.42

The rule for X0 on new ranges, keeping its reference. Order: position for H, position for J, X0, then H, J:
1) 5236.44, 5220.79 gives 0.013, 0.94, 0.97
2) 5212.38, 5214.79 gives 0.043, 0.96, 1.06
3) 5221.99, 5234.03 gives -0.041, 1.05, 0.95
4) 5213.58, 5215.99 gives 0.009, 1.01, 1.03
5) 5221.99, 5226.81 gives -0.005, 1.05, 1.03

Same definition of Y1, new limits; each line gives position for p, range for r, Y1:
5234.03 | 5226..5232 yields 22.9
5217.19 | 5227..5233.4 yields 21.7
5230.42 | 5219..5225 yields 21.4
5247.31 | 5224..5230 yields 22.4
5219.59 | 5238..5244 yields 21.1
